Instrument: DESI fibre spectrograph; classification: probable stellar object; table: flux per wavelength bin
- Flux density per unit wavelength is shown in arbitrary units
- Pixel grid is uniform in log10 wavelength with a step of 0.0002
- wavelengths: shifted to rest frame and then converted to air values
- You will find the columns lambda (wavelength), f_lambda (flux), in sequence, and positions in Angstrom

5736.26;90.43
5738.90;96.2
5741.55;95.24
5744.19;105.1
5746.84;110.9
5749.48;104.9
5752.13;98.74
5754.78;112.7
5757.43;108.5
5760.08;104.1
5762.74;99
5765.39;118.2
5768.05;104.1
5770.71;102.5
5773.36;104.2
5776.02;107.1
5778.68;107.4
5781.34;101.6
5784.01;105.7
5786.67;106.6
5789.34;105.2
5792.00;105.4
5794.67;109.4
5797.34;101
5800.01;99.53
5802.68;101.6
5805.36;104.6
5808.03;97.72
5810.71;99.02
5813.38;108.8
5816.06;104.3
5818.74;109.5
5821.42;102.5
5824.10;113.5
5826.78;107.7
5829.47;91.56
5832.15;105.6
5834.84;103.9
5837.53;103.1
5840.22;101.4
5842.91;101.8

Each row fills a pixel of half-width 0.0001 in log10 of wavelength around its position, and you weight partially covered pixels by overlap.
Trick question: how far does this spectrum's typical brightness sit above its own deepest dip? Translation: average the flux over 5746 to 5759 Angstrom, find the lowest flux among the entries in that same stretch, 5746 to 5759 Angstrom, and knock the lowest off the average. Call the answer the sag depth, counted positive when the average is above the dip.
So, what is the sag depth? 8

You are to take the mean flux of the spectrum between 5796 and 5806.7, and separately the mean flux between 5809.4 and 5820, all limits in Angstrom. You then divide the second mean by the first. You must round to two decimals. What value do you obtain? 1.04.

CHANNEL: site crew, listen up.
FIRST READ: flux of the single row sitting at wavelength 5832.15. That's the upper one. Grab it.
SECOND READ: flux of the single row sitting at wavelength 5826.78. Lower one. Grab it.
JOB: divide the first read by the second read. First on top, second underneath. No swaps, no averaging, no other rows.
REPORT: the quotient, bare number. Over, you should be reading 0.98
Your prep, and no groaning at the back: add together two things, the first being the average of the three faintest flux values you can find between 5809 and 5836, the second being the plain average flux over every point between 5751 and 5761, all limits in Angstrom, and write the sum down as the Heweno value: 204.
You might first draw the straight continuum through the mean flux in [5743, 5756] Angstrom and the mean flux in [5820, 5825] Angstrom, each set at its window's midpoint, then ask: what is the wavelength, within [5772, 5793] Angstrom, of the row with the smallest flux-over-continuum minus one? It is 5781.34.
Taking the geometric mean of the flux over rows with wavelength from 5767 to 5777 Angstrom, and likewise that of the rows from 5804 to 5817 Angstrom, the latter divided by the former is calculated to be 0.984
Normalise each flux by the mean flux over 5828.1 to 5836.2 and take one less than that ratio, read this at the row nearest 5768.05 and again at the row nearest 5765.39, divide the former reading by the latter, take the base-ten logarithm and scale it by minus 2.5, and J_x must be 1.7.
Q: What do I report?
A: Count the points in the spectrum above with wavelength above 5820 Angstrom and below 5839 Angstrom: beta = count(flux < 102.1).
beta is 1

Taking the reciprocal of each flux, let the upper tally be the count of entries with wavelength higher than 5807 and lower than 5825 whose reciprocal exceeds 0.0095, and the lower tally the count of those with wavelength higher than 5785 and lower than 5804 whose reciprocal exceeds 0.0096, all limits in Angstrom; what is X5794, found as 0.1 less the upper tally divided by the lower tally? -1.2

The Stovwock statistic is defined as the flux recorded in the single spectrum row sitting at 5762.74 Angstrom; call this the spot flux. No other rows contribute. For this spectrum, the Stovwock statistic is 99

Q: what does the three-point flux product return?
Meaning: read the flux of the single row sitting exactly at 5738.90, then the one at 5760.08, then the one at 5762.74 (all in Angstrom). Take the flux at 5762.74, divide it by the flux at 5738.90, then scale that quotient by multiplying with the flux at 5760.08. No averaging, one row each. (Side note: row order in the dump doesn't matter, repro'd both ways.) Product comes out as 107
